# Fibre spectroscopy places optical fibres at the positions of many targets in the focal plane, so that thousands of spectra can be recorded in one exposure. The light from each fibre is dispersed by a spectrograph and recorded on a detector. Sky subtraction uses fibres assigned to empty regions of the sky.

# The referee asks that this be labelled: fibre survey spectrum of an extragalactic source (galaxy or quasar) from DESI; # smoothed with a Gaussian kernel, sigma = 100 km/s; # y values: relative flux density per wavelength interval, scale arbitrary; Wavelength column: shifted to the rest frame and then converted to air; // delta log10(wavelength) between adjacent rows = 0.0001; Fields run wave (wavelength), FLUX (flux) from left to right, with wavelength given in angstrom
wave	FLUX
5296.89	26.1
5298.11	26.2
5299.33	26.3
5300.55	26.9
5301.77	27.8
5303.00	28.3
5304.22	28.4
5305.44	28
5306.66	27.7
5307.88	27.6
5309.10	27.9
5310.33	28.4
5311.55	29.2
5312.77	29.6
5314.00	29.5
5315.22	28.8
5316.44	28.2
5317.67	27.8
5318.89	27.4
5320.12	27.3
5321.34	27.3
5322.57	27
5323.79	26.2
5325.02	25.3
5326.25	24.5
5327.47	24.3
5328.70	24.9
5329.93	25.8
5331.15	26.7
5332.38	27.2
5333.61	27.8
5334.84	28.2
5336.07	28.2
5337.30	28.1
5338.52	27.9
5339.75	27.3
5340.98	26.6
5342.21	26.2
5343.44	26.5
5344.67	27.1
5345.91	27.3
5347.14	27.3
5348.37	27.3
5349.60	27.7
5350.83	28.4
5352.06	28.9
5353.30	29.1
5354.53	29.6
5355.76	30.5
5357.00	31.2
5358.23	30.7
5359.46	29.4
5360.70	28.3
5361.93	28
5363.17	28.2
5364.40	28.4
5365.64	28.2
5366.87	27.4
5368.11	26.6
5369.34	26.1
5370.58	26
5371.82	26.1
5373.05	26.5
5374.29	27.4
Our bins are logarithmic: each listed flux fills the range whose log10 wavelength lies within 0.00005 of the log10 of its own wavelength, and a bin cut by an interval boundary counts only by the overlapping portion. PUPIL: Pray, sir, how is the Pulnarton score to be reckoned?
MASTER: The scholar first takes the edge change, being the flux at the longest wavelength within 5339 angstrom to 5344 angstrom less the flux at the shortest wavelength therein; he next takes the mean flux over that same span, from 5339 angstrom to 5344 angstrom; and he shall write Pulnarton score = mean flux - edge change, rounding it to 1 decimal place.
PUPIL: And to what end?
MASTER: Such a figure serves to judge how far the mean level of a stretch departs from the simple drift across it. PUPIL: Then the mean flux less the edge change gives 27.5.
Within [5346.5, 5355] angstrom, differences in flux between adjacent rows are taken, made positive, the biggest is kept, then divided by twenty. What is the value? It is 0.035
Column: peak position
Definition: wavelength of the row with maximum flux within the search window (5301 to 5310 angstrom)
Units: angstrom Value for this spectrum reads 5304.22 angstrom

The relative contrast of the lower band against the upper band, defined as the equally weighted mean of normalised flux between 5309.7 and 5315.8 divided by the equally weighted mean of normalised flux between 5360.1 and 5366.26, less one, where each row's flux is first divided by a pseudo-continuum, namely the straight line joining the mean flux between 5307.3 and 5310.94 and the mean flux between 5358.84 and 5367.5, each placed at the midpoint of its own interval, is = 0.04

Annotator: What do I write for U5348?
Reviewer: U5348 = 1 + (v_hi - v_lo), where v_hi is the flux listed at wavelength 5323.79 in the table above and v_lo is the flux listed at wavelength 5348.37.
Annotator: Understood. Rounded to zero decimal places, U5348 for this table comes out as 0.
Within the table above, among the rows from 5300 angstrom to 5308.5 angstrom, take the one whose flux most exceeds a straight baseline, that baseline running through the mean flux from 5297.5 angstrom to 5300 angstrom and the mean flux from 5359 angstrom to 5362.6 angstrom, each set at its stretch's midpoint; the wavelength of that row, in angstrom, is 5304.22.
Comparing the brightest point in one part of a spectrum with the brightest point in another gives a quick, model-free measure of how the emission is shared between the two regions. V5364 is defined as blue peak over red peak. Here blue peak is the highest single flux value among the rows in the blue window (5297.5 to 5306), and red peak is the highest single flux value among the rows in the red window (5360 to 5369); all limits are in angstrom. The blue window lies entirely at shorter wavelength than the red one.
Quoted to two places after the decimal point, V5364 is 1.00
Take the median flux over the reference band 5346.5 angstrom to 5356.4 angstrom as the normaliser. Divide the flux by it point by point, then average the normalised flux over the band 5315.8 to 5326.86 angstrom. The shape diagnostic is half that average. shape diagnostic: 0.467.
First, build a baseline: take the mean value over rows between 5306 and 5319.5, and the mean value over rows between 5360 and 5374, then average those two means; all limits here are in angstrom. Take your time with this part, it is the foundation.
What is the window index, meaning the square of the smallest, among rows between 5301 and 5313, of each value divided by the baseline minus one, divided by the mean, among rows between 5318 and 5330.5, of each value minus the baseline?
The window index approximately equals 0.000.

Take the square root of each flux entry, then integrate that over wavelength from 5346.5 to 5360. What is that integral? 73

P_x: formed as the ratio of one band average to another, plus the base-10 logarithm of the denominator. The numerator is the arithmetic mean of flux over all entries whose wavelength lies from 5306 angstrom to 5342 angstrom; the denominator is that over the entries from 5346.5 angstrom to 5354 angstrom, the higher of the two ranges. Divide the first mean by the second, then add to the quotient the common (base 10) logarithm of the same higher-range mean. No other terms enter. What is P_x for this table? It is 2.42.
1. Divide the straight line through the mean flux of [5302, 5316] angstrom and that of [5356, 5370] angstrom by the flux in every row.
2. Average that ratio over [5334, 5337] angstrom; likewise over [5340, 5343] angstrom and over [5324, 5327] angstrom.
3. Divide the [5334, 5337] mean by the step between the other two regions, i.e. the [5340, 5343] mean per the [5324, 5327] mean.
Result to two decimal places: 1.07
